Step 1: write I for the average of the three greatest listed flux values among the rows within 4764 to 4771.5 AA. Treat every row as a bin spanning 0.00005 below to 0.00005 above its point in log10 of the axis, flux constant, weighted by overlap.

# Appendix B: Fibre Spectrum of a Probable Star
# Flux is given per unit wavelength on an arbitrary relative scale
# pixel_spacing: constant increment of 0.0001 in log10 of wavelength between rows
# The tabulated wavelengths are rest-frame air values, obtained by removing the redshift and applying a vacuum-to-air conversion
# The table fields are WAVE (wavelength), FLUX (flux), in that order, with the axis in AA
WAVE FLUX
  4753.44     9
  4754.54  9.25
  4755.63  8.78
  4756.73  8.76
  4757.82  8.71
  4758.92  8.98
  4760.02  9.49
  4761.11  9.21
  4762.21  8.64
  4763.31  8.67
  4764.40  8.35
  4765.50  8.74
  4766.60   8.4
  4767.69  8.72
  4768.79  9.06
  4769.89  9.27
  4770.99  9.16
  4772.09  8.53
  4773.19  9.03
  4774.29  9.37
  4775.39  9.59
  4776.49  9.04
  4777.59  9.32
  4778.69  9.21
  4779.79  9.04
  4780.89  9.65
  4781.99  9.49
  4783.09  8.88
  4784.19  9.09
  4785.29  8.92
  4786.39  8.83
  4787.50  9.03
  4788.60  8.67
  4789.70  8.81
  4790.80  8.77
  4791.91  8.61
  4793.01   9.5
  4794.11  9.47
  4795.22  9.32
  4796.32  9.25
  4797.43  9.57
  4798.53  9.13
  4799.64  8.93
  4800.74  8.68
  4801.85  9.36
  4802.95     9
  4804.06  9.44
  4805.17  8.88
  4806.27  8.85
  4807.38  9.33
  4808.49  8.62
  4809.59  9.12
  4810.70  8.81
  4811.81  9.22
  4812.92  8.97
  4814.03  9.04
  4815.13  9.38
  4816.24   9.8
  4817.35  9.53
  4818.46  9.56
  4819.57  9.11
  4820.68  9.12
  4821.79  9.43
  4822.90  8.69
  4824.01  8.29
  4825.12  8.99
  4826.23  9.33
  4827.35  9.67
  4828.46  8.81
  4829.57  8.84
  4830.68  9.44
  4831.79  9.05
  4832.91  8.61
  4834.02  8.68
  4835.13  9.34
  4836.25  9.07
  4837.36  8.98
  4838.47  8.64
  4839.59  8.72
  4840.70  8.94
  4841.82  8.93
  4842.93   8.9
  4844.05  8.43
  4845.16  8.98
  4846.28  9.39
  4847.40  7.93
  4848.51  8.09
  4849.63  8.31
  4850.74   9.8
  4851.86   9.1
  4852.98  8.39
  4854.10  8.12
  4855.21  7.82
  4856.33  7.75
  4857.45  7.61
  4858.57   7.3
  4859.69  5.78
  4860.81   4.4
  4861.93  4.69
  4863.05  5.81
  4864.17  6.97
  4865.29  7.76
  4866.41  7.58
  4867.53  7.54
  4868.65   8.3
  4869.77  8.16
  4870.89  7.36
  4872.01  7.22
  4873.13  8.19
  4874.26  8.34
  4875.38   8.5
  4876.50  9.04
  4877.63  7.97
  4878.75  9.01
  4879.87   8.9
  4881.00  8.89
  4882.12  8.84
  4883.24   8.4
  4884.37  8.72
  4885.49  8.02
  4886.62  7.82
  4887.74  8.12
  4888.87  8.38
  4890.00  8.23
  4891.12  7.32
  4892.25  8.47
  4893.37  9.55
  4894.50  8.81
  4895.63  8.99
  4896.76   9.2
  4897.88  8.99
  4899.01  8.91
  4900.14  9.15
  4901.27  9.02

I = 9.16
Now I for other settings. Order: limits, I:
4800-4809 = 9.38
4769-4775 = 9.27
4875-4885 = 8.98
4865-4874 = 8.22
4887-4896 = 9.12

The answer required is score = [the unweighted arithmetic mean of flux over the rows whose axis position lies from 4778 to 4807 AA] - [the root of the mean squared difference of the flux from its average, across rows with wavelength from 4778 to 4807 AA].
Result 8.79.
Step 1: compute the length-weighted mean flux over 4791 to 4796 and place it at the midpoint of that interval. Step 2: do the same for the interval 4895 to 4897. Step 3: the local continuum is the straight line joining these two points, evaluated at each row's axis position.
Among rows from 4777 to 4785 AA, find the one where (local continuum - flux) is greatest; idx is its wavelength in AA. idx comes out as 4783.09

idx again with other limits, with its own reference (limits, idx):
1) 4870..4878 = 4872.01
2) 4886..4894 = 4891.12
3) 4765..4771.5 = 4766.60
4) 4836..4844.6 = 4844.05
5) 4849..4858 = 4857.45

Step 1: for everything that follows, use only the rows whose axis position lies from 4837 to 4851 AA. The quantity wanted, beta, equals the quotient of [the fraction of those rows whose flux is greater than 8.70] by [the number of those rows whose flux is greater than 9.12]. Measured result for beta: 0.31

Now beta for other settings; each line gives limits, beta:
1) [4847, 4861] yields 0.15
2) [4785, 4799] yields 0.14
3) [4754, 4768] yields 0.23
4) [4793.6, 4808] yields 0.12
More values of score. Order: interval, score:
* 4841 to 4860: 7.37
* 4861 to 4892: 6.98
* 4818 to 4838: 8.70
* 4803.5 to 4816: 8.81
